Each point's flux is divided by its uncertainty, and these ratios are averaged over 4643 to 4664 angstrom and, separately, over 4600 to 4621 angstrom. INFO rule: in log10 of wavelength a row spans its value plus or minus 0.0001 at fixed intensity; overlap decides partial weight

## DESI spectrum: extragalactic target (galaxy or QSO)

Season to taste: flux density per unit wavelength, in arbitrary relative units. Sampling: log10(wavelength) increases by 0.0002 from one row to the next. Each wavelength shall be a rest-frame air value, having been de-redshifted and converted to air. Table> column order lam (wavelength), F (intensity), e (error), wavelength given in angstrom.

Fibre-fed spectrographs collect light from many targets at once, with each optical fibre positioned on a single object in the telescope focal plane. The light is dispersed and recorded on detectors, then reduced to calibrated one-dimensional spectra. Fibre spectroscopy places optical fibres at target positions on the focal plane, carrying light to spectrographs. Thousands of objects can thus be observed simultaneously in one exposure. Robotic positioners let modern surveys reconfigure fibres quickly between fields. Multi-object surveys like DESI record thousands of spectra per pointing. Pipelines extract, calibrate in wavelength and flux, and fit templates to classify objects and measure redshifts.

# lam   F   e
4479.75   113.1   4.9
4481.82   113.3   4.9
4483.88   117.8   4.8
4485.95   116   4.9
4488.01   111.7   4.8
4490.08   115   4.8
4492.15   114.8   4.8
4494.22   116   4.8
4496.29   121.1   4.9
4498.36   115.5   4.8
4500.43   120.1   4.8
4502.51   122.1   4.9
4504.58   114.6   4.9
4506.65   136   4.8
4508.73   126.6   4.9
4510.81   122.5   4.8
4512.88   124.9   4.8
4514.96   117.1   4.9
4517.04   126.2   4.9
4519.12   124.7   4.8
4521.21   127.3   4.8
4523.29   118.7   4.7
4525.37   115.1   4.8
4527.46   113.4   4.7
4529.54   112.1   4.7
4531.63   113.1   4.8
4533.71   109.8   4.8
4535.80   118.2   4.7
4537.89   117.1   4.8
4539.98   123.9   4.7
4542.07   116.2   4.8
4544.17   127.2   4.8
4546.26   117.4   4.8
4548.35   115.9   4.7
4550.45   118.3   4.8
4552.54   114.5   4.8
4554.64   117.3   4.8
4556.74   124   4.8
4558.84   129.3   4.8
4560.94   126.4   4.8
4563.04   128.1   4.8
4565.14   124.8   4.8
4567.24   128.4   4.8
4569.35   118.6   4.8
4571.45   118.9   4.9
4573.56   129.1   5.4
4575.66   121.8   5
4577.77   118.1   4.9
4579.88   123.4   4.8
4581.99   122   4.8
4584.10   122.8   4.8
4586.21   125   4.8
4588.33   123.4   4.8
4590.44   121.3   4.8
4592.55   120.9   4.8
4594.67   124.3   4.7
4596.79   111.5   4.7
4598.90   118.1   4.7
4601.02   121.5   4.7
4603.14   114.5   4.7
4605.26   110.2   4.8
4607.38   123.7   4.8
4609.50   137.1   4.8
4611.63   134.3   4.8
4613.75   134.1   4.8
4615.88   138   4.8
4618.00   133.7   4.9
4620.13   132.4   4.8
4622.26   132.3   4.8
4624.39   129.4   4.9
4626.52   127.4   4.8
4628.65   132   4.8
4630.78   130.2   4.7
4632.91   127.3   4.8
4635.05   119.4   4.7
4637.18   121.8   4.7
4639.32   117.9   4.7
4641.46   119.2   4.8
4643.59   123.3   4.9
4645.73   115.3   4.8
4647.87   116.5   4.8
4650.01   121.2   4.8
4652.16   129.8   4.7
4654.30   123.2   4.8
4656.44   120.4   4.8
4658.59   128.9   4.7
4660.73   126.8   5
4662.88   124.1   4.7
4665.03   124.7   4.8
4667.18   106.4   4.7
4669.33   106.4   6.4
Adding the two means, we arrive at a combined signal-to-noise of 52.3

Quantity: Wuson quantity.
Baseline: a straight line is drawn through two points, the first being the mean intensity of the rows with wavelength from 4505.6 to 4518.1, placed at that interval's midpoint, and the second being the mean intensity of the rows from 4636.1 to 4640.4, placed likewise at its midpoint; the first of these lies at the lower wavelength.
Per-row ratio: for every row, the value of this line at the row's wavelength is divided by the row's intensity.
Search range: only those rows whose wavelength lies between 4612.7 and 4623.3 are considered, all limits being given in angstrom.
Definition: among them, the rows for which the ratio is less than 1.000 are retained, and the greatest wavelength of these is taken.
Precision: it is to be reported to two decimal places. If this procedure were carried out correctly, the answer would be 4622.26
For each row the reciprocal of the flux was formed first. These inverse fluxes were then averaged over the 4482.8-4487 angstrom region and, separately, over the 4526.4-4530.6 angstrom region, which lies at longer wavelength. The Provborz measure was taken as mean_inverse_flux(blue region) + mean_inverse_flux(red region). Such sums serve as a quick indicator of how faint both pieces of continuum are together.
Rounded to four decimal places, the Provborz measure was 0.0174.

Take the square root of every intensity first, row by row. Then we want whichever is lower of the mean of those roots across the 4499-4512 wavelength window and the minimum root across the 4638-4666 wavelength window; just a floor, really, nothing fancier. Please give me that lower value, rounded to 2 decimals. 10.74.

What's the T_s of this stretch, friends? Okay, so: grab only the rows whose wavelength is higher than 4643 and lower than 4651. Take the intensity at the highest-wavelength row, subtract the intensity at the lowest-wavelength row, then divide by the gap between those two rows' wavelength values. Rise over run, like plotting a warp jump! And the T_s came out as -0.33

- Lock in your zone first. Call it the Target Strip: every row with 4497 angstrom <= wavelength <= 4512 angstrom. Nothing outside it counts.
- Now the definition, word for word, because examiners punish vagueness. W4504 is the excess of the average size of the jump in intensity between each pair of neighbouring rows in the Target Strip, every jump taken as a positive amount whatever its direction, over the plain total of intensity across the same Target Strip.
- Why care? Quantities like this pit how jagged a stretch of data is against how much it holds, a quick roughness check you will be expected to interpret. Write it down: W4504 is -849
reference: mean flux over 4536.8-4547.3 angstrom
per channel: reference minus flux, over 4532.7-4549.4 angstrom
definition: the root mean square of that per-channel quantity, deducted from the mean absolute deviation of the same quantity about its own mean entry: -1.7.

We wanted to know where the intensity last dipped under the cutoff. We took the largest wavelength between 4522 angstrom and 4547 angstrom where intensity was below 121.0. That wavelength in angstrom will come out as 4546.26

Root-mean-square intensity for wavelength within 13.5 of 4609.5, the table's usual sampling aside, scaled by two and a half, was 317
